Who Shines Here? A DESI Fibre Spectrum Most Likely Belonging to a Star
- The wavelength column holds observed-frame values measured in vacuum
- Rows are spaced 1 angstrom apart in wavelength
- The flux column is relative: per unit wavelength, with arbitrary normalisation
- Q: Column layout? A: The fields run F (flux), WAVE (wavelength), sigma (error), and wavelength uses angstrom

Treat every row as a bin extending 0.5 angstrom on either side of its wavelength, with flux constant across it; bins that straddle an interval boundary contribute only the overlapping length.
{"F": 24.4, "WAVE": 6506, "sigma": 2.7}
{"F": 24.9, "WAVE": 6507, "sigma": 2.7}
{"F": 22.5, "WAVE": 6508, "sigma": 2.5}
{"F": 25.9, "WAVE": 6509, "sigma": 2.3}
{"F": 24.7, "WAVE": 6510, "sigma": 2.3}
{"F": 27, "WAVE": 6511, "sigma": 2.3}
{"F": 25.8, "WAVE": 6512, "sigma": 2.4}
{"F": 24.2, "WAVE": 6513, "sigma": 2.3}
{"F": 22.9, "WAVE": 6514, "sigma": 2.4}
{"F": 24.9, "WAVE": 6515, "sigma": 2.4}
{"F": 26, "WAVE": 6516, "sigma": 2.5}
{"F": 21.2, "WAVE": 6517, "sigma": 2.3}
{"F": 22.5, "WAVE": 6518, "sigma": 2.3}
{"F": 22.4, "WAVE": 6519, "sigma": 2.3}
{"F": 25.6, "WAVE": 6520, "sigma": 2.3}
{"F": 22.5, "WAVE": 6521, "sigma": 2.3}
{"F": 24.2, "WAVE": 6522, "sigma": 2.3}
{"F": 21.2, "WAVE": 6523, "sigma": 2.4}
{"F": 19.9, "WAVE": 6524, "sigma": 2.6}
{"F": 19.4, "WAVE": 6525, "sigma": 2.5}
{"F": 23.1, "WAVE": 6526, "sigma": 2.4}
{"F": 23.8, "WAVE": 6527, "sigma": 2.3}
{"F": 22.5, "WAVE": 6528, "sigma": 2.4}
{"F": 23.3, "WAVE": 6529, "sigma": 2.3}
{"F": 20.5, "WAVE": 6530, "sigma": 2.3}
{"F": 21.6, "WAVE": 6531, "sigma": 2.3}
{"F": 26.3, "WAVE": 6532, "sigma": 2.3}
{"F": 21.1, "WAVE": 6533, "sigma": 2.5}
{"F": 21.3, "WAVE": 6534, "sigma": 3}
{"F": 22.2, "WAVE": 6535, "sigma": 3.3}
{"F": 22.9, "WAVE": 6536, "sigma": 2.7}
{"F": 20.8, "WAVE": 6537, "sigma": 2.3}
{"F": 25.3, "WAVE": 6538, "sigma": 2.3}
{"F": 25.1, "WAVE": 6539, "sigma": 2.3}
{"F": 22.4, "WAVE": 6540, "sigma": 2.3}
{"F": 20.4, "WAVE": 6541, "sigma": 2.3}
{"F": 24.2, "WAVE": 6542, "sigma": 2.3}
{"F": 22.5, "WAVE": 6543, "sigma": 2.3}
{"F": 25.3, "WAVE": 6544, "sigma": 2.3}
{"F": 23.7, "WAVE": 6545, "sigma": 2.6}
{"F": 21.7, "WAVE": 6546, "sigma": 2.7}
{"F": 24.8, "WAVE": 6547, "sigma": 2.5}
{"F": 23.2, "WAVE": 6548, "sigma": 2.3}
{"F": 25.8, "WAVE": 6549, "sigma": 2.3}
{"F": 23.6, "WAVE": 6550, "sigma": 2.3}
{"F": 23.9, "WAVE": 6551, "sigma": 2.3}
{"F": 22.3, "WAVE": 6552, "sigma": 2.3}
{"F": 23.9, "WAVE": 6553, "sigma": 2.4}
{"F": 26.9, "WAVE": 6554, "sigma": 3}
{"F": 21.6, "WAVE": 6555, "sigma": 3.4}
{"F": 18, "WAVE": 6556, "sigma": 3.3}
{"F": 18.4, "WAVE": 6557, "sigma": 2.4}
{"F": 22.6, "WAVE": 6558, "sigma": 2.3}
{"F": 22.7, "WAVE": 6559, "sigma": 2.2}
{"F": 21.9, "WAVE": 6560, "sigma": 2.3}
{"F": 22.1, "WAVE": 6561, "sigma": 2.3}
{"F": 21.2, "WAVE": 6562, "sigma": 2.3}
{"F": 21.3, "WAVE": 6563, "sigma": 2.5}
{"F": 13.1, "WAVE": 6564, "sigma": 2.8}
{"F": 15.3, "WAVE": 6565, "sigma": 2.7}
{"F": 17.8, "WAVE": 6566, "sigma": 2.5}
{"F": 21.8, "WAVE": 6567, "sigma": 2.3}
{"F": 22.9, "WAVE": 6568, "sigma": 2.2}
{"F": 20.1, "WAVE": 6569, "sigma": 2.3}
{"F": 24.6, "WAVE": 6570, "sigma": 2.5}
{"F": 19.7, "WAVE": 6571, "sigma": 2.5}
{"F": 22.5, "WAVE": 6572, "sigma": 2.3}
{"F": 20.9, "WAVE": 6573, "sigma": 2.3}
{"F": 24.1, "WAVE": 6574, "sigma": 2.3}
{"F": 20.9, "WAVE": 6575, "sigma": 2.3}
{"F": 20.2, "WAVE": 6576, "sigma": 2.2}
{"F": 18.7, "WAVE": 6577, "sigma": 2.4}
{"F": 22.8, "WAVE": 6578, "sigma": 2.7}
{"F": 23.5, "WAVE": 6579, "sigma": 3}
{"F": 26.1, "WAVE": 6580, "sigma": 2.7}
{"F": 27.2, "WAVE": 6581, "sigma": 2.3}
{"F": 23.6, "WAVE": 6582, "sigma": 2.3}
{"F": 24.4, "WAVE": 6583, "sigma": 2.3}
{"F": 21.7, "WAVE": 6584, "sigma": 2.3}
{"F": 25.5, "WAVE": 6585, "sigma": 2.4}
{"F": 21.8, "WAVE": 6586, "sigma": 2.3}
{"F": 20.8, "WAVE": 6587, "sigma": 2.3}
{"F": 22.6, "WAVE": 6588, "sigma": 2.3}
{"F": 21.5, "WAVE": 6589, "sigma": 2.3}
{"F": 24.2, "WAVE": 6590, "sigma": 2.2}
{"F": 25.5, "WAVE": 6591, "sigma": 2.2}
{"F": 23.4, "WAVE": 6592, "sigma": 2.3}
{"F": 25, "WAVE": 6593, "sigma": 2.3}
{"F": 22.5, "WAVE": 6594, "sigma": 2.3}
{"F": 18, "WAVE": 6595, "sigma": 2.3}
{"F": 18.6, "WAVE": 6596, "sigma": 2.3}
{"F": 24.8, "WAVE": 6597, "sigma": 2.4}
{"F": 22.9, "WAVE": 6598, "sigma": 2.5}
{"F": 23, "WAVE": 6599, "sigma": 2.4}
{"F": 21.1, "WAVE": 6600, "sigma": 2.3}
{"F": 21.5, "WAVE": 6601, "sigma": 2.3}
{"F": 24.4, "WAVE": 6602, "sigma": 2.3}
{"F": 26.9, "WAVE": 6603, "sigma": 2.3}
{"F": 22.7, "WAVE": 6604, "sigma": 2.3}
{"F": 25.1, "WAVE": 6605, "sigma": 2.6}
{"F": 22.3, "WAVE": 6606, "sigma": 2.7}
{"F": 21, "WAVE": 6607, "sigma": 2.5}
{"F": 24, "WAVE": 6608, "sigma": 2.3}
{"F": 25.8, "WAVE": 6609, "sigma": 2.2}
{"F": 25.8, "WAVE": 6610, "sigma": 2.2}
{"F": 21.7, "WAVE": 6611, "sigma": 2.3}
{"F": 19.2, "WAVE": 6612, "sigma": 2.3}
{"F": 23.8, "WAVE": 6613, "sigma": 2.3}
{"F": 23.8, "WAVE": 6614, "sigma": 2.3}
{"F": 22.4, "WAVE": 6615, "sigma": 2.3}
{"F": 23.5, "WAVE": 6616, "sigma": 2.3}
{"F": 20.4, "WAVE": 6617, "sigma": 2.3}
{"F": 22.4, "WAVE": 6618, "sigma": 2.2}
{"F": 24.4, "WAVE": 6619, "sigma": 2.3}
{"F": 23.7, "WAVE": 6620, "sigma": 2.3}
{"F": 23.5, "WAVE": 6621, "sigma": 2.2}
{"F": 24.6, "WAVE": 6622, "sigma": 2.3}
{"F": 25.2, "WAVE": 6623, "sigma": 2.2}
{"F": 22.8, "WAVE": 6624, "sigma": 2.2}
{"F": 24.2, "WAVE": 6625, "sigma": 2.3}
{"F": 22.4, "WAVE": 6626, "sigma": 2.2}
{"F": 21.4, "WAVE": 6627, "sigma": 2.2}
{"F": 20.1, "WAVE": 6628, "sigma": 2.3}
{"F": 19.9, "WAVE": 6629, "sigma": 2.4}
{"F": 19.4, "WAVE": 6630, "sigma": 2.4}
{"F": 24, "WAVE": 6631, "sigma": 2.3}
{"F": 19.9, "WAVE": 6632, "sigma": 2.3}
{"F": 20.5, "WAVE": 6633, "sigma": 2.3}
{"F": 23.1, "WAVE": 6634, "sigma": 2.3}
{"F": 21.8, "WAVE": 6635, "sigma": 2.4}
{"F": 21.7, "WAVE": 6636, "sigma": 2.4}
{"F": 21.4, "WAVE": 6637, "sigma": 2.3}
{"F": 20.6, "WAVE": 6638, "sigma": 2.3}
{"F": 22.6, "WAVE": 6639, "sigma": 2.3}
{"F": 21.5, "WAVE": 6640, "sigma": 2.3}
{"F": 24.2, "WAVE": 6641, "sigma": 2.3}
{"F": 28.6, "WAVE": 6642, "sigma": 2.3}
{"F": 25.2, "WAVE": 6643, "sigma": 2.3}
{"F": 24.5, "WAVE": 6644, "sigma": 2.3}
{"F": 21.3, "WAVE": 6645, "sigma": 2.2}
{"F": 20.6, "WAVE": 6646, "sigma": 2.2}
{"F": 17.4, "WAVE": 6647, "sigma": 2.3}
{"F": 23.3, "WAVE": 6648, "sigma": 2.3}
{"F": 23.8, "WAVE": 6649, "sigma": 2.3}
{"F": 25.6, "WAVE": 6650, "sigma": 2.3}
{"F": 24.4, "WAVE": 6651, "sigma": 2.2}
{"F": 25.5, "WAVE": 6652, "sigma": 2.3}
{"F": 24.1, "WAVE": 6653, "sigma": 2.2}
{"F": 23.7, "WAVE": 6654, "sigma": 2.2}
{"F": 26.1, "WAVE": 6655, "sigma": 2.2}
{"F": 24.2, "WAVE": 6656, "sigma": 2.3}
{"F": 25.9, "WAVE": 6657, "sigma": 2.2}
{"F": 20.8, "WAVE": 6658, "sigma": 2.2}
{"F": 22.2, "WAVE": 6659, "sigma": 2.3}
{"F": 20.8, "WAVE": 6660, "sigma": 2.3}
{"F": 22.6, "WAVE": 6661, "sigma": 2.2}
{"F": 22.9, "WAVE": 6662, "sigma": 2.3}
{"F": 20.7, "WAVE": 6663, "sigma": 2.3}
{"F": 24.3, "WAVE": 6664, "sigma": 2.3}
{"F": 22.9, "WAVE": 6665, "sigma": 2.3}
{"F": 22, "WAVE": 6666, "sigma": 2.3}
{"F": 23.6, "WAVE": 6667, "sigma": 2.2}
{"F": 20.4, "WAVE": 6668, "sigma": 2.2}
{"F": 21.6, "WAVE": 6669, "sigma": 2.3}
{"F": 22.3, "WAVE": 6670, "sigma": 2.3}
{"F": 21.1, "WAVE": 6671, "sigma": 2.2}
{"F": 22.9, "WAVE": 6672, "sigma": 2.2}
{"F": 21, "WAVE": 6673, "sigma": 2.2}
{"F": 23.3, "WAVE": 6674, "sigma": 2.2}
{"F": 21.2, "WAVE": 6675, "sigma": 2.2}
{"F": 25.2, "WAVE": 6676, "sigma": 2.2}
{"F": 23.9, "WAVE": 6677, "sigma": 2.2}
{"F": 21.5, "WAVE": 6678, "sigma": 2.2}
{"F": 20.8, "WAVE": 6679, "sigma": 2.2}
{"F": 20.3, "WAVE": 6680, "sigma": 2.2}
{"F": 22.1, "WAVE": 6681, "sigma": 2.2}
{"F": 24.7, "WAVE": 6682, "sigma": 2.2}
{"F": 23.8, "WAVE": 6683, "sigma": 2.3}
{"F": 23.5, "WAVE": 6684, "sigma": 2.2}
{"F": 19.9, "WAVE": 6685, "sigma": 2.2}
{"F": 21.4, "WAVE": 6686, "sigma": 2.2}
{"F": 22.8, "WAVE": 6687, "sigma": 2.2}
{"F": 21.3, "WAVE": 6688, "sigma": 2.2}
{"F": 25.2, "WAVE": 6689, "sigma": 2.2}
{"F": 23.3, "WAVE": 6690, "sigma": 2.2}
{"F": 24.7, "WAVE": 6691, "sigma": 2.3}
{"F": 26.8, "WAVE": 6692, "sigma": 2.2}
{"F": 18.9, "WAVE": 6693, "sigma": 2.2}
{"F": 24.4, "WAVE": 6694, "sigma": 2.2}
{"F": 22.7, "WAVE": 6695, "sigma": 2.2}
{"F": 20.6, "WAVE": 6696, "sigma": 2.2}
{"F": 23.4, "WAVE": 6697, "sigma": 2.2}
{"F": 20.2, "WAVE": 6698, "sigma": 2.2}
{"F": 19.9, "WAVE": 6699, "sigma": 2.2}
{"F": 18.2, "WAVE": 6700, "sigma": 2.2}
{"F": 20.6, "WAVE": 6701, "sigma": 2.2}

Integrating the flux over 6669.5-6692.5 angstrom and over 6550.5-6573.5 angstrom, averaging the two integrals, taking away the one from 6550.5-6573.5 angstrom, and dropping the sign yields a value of 19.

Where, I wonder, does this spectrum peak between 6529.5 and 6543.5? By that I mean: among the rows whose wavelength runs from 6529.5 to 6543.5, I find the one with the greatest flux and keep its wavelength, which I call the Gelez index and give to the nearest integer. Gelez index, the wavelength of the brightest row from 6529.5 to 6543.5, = 6532 angstrom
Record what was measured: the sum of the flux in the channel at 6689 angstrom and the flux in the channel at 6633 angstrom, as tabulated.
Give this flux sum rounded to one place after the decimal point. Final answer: 45.7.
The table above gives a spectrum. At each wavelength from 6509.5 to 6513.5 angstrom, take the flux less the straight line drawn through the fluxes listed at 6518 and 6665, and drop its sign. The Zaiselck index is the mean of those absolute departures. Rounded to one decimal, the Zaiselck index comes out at 2.9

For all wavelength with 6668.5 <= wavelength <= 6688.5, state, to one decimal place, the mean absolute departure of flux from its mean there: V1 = 1.2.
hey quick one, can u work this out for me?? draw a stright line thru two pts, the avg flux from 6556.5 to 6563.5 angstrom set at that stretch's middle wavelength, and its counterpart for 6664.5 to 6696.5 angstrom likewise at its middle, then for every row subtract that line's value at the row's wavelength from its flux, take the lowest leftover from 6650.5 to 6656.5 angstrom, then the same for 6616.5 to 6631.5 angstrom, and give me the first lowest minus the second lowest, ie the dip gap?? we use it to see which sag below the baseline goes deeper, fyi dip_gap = 4.1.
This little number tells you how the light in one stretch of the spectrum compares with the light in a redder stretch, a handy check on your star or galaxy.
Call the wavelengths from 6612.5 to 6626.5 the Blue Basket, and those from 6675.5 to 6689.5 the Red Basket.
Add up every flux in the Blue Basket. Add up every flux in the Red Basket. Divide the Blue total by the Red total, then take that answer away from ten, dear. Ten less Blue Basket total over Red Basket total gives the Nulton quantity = 8.97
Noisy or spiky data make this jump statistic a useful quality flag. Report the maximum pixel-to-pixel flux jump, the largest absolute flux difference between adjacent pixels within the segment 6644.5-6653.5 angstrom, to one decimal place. 5.9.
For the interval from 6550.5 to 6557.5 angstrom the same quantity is 5.3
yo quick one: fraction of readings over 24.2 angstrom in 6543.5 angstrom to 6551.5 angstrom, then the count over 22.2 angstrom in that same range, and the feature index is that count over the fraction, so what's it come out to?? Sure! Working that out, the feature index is 18.7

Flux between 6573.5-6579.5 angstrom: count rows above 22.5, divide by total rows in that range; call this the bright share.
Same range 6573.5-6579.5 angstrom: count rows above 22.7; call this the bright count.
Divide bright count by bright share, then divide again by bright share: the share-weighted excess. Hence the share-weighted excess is 12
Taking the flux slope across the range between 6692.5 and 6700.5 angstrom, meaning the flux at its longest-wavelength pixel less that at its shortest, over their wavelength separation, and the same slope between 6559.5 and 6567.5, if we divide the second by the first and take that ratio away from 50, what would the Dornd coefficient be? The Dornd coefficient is 50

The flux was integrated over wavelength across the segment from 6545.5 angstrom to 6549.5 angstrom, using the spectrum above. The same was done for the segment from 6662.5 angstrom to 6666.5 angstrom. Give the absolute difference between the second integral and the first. 5.6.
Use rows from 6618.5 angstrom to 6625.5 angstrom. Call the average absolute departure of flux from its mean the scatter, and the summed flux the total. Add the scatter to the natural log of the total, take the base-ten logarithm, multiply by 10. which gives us 7.59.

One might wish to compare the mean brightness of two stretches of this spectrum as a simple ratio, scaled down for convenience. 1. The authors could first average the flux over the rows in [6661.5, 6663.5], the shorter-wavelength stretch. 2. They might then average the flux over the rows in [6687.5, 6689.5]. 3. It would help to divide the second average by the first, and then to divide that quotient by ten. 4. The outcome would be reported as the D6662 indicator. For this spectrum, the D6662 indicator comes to 0.1067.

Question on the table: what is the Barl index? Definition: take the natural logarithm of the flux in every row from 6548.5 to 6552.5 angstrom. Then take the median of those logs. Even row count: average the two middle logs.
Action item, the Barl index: 3.17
